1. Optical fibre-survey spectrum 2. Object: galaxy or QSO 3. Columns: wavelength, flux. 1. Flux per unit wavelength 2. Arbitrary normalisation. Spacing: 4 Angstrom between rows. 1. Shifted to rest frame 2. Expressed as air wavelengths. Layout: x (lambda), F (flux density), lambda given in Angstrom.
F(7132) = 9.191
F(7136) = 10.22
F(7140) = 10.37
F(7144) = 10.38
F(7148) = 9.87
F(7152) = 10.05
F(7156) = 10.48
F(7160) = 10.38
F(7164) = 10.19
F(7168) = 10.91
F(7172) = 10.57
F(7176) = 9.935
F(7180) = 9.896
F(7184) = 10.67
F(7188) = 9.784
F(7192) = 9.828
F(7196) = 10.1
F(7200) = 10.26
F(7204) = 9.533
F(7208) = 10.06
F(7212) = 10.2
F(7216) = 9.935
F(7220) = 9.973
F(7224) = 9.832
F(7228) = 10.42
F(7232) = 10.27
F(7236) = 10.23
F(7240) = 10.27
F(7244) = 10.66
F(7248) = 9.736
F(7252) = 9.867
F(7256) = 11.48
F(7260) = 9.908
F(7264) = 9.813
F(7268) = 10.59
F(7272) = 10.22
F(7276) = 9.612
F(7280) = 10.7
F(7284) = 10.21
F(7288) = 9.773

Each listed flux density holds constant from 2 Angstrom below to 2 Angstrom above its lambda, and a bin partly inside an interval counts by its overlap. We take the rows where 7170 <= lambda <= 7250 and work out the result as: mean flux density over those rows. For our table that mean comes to 10.1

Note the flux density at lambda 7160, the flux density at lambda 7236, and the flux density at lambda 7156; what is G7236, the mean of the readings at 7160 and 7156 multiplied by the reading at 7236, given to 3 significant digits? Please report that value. 107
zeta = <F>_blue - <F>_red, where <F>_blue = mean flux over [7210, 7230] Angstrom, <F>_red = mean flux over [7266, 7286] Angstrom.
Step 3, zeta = -0.2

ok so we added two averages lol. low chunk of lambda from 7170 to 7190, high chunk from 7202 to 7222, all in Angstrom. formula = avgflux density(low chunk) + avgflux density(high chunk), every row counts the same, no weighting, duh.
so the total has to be 20.1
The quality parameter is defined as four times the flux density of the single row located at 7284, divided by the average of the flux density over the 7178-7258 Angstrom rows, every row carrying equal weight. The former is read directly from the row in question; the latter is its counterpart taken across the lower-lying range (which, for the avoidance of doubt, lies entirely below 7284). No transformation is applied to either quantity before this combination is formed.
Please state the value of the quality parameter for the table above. 4.02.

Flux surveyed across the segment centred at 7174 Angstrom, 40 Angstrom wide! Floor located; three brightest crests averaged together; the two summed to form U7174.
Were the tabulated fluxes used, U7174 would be 20.5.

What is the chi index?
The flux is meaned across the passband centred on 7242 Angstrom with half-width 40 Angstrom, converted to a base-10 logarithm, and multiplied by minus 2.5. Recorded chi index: -2.518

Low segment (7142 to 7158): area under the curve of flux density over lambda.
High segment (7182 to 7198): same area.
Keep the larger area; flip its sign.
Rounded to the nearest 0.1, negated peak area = -163.1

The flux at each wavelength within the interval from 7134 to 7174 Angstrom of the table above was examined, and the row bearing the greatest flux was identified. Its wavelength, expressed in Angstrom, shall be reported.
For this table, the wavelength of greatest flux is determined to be 7168 Angstrom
